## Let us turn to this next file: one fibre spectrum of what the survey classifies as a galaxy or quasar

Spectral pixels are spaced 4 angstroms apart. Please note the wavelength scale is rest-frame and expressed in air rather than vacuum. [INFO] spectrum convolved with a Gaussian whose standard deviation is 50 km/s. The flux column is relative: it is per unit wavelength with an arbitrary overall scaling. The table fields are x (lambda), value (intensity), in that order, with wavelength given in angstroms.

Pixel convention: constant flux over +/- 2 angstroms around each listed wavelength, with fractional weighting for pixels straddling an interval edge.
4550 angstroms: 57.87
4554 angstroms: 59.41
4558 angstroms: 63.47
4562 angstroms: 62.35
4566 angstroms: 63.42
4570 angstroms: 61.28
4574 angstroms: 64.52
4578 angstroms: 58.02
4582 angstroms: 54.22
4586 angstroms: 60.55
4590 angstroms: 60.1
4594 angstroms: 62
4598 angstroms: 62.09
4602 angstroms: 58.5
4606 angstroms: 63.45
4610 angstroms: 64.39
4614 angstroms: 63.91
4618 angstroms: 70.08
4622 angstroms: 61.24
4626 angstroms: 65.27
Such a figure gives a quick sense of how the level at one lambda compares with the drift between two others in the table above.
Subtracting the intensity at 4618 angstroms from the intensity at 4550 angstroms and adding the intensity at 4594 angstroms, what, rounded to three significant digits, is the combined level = 49.8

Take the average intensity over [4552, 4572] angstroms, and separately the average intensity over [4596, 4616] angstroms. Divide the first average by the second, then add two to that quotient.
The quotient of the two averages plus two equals 2.99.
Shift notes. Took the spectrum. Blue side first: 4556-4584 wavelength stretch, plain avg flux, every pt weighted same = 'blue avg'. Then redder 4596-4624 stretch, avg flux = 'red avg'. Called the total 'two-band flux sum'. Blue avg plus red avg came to 124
